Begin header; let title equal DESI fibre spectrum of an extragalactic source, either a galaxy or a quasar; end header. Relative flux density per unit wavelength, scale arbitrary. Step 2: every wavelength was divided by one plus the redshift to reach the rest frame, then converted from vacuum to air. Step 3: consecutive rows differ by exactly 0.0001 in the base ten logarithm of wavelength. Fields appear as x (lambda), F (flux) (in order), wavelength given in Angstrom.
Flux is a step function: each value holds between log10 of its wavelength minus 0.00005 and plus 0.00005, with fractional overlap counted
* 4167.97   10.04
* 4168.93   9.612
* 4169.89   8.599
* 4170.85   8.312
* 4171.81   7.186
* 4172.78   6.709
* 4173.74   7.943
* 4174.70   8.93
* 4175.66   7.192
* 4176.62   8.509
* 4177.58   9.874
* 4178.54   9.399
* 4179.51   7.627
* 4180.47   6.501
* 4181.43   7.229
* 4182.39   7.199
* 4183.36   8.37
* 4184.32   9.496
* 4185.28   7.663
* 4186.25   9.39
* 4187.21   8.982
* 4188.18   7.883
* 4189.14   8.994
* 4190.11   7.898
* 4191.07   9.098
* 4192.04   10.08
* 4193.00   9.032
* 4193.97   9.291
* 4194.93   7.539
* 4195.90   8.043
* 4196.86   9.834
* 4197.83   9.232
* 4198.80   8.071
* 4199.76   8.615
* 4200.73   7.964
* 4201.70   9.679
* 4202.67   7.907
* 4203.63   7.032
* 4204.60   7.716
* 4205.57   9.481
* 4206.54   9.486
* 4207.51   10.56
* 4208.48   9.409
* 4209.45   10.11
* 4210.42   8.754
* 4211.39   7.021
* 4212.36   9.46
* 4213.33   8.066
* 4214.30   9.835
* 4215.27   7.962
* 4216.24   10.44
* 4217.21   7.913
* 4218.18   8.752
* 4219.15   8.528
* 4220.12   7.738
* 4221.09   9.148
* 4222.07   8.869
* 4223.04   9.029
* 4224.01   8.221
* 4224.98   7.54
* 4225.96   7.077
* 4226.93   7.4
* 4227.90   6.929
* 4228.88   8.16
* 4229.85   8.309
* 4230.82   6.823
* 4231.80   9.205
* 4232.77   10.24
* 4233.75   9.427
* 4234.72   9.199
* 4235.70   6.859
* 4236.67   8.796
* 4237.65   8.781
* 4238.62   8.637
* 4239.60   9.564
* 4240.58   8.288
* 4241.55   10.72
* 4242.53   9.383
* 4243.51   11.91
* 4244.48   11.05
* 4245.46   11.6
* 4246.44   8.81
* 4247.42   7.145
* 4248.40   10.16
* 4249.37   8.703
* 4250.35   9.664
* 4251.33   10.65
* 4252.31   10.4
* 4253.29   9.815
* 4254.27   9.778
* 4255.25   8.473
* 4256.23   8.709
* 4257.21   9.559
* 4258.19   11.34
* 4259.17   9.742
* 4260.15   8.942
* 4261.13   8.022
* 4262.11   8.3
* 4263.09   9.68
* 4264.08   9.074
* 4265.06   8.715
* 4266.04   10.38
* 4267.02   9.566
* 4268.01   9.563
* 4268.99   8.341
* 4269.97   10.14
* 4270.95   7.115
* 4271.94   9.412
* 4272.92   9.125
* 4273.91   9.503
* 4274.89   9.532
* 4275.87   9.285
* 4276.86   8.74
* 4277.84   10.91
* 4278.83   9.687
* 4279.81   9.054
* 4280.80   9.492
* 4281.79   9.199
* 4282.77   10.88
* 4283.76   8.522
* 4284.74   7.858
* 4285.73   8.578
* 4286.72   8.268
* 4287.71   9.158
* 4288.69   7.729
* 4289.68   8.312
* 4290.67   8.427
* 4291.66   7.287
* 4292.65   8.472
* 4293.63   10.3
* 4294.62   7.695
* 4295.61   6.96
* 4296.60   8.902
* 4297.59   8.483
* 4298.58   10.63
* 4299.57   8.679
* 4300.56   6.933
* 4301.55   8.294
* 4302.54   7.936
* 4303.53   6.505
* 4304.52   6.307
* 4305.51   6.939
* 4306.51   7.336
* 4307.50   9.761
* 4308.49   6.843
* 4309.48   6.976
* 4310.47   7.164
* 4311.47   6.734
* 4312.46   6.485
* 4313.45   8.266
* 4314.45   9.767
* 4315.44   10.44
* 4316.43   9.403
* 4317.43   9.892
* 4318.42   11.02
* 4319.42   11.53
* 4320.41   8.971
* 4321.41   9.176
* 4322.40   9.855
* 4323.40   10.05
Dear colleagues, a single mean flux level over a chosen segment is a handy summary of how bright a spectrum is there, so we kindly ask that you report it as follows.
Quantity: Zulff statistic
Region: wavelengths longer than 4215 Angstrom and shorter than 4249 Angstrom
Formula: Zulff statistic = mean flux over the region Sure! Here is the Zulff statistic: 8.8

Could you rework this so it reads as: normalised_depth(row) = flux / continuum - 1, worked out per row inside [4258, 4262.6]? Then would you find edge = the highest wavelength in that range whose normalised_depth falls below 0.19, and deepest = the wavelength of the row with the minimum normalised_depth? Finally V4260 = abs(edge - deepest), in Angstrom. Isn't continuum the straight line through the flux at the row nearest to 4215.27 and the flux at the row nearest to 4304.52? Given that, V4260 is 1.0 Angstrom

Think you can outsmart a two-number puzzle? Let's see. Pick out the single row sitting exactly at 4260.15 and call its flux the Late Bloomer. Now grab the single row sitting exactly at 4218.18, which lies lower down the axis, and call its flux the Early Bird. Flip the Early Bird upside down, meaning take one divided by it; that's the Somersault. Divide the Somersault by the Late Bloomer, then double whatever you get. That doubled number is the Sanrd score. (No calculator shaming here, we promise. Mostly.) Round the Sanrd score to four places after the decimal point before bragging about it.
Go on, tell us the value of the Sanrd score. 0.0256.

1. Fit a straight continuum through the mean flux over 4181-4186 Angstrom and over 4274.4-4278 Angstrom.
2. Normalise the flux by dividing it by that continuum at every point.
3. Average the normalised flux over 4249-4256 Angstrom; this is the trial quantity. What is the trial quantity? 1.05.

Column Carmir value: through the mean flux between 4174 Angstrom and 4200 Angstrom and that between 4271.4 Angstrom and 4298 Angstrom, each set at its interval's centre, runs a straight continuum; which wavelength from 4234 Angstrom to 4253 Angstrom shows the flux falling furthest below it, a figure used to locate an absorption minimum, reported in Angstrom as 4235.70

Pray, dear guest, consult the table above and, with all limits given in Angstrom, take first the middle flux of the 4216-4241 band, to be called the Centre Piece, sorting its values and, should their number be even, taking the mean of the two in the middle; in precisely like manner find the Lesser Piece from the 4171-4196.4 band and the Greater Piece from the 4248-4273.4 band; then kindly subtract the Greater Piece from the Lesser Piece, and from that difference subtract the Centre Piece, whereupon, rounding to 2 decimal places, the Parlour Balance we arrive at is -9.94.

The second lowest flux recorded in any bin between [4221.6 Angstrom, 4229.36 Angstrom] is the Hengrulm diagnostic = 7.077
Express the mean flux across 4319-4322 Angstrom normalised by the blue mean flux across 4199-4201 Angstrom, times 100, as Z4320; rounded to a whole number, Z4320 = 119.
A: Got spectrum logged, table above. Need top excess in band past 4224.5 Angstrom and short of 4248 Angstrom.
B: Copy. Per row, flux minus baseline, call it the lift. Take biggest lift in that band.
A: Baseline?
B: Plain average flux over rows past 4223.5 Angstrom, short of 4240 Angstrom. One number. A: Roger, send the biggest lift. 3.6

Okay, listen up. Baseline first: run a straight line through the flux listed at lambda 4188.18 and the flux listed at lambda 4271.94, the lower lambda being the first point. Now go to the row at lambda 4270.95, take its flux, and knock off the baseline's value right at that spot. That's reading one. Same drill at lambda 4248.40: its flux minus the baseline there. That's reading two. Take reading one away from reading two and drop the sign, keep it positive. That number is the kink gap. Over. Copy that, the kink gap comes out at 3.5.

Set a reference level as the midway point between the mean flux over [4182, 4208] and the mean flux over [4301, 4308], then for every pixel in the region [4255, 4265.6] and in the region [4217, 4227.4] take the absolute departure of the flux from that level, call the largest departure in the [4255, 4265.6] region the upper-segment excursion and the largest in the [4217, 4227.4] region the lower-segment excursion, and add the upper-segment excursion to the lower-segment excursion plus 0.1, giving 4.36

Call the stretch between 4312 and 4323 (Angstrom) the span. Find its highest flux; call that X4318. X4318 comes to 11.53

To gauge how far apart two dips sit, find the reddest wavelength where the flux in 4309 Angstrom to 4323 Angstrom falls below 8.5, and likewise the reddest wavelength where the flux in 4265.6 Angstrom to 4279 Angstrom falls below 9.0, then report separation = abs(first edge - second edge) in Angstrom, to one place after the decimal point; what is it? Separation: 36.6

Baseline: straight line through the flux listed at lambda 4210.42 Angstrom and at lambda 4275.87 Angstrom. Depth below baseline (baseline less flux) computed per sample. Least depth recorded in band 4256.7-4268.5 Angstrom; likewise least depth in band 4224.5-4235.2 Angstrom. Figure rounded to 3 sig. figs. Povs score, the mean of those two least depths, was -1.75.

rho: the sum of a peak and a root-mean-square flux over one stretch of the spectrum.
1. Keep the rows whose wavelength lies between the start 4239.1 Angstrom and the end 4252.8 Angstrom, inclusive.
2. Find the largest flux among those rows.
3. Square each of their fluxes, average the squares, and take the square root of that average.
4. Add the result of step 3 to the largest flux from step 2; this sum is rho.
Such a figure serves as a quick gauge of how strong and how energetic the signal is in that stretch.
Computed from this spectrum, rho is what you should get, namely 21.9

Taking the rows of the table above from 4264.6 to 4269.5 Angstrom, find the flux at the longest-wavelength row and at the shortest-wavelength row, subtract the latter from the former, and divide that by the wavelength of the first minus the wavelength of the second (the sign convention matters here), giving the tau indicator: -0.1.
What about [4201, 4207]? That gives 0.0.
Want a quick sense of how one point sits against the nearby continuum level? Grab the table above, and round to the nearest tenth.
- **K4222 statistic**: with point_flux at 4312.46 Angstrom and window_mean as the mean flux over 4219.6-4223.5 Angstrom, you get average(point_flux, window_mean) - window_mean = -1.1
